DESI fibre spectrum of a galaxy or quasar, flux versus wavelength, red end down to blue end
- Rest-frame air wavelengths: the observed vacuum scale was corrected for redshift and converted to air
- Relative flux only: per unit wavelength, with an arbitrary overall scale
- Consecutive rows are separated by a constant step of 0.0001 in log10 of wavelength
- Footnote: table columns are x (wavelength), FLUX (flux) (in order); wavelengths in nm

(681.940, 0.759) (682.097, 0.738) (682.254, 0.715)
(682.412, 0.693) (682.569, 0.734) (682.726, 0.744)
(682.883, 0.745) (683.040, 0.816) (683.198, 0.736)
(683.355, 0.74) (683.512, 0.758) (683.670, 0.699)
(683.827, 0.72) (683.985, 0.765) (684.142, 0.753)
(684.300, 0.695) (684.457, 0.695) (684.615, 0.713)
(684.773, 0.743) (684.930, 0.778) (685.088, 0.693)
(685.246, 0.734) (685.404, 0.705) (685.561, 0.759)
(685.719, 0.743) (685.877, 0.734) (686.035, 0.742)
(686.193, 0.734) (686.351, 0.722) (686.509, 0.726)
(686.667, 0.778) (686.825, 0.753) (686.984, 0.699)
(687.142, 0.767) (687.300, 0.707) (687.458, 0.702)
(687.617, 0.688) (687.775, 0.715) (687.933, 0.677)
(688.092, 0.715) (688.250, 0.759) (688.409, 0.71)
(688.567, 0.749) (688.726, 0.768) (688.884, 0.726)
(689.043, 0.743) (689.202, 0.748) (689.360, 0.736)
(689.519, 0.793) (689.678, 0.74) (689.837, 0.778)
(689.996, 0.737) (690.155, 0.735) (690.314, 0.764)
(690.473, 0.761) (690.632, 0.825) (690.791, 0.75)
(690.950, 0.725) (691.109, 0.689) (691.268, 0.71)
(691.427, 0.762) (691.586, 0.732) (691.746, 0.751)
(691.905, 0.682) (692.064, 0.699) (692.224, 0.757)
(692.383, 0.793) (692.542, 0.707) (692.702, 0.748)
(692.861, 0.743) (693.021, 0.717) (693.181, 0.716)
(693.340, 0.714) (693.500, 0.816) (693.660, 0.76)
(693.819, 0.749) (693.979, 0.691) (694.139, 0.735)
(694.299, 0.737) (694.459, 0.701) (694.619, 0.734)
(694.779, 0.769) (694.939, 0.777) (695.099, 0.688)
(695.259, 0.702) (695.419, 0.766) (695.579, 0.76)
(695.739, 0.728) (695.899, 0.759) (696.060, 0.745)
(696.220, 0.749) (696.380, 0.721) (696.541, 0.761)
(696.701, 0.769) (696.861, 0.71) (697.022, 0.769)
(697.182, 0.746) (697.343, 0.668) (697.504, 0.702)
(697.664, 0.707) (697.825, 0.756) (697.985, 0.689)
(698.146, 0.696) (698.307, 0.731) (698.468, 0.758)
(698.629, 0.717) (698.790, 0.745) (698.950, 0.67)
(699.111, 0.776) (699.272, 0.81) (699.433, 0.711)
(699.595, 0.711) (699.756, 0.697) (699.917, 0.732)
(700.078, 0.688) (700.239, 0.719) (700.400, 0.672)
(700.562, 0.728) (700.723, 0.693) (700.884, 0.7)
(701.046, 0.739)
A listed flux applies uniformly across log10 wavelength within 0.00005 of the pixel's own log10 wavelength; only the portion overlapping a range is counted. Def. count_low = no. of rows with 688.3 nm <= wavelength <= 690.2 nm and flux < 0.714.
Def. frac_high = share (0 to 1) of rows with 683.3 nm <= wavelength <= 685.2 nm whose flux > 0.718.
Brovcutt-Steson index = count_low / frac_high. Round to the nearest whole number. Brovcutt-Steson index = 2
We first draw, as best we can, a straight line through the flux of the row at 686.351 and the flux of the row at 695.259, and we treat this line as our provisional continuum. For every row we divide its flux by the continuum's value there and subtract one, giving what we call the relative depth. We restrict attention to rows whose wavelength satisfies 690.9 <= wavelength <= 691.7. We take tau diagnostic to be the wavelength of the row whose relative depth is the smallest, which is 691.109 nm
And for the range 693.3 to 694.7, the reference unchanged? 693.979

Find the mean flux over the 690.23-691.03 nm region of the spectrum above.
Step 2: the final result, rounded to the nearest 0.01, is 0.76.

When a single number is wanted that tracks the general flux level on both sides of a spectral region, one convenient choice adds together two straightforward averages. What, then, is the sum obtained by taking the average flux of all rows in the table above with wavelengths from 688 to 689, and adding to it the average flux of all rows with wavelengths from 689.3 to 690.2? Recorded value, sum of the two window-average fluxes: 1.49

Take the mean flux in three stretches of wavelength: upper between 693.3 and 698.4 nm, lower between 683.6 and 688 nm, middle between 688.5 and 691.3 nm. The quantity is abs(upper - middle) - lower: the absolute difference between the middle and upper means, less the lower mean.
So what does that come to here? -0.712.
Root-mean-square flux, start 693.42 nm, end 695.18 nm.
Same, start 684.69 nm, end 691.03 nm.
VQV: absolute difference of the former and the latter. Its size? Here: 0.0028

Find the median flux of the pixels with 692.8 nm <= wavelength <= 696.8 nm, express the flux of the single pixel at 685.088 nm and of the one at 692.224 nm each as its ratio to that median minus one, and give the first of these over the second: -3.6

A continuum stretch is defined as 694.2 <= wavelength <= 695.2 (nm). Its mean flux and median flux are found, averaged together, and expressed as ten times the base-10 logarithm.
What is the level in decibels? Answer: -1.34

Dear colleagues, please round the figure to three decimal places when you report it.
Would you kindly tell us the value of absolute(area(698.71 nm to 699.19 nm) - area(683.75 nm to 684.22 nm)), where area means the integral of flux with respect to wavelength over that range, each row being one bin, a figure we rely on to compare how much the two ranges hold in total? 0.000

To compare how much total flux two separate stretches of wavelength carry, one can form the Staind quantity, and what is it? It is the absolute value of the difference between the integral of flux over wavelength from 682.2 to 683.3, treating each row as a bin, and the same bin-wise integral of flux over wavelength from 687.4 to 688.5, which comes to 0.03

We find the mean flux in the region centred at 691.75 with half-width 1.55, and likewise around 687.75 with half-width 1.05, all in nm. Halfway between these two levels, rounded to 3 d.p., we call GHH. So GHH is 0.731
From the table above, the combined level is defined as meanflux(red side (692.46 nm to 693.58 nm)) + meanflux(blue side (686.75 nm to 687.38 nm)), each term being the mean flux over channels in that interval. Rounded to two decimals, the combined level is 1.47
